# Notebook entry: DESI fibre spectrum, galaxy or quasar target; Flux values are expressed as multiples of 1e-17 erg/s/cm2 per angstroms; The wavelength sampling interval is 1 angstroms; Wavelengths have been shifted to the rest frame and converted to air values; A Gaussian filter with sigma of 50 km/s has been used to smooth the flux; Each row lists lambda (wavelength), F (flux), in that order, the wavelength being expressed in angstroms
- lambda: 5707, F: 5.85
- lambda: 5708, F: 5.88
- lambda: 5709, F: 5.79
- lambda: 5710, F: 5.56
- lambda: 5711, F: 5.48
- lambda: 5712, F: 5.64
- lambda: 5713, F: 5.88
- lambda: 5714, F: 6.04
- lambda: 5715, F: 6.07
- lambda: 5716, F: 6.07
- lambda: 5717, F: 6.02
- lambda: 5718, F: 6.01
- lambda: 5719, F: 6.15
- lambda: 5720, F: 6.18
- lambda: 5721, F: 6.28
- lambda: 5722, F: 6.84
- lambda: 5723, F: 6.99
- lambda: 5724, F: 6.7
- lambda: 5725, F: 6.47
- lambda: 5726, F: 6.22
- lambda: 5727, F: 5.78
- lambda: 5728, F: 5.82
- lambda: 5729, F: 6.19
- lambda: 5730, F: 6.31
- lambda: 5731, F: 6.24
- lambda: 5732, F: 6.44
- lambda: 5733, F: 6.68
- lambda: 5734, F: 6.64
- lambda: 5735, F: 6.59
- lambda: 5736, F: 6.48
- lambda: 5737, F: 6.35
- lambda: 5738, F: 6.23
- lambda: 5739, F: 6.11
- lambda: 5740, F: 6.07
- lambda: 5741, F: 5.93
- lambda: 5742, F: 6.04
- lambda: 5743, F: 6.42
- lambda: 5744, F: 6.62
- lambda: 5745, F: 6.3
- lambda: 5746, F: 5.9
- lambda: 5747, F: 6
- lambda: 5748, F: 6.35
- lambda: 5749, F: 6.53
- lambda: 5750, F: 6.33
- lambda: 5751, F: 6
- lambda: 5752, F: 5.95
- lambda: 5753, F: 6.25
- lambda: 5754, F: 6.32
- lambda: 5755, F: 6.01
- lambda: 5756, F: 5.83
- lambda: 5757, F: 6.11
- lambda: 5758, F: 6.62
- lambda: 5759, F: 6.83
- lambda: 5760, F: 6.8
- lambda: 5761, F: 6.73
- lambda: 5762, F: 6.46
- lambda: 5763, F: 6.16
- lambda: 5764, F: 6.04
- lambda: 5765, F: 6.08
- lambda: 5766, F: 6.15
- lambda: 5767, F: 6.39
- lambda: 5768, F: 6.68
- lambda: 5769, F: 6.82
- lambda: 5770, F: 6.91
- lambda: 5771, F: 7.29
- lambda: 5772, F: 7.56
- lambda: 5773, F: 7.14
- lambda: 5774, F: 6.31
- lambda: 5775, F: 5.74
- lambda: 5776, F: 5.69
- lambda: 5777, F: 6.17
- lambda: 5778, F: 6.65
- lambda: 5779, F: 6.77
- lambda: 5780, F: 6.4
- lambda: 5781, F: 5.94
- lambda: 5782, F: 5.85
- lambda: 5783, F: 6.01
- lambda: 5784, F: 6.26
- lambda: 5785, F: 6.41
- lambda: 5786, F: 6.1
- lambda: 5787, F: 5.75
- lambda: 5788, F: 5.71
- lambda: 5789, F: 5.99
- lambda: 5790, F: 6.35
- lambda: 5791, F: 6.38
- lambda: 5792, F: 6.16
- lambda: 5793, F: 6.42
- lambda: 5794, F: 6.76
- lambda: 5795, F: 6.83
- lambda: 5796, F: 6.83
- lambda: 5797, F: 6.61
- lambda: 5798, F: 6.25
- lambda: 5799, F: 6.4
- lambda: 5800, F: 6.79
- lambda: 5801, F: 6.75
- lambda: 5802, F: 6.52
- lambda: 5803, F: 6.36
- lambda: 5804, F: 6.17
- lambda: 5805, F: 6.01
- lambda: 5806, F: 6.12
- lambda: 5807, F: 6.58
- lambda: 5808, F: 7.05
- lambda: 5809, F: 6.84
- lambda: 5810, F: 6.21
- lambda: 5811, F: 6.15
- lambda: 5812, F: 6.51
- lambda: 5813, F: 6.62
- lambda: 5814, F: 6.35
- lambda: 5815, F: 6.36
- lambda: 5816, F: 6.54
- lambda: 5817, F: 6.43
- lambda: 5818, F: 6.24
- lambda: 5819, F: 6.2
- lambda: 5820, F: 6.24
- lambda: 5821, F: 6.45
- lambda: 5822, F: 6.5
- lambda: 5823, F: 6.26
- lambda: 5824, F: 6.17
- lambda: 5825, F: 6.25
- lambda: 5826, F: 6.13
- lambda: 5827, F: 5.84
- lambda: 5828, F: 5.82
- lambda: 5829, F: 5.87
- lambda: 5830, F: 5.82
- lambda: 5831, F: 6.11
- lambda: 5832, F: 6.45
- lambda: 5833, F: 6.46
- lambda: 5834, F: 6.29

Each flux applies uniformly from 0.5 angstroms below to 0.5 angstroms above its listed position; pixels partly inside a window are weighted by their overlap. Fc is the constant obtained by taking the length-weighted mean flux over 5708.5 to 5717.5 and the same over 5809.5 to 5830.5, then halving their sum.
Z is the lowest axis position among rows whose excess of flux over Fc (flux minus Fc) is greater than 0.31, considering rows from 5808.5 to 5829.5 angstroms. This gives 5809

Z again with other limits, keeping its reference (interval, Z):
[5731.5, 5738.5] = 5732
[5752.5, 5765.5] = 5758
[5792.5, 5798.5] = 5793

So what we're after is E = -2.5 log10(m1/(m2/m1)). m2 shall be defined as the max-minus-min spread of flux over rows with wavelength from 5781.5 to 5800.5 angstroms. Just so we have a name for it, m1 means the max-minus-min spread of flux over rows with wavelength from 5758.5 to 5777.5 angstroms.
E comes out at -1.2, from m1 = 1.87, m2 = 1.12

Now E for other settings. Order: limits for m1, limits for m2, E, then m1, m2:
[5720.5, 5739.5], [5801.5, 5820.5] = -0.4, 1.21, 1.04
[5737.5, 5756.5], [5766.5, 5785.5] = 1.2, 0.79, 1.87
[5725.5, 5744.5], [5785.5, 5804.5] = 0.4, 0.90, 1.12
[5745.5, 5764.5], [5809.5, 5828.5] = -0.2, 1.00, 0.80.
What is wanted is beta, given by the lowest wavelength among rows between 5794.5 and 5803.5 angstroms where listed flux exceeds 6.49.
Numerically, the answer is 5795 angstroms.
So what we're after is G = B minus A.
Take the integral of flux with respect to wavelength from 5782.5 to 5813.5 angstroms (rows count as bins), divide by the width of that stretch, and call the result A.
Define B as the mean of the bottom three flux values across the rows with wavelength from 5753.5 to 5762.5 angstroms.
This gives -0.401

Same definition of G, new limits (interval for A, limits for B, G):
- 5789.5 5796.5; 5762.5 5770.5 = -0.443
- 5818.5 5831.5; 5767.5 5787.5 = -0.401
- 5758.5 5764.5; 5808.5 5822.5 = -0.317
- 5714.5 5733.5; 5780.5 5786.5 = -0.354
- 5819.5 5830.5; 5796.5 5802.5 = 0.267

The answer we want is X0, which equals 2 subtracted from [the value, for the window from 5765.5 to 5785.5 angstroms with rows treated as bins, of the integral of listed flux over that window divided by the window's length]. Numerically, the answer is 4.457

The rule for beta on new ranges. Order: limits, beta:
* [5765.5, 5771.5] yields 5768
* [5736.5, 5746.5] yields 5744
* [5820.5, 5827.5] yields 5822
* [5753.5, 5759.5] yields 5758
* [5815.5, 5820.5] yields 5816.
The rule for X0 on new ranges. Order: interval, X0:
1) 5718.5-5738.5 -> 4.379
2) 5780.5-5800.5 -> 4.290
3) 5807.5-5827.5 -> 4.367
